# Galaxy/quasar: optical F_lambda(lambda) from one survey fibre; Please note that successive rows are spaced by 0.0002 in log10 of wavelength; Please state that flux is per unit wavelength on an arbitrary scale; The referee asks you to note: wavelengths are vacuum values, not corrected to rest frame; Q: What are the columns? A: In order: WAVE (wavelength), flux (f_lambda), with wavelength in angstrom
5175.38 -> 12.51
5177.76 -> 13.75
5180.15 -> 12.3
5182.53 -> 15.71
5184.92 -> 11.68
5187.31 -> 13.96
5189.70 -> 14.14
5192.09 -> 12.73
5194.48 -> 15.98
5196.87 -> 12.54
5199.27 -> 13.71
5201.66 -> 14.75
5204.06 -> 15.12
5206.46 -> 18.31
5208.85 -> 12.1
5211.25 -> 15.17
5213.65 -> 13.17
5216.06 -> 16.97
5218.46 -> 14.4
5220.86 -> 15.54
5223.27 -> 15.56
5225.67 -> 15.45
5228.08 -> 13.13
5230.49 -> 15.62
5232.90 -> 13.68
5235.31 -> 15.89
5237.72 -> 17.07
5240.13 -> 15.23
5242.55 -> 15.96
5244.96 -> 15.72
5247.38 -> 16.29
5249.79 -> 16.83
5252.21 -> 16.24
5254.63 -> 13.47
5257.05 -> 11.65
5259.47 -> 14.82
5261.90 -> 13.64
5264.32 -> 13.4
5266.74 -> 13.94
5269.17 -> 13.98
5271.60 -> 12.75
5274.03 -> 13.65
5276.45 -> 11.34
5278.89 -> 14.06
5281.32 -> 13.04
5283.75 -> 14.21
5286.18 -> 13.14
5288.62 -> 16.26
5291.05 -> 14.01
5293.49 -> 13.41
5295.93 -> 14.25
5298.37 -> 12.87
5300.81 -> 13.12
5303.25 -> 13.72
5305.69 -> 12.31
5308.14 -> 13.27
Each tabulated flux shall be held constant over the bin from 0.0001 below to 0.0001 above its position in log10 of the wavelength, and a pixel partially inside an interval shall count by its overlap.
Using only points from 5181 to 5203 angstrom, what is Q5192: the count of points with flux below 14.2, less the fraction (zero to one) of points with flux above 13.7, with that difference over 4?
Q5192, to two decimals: 1.33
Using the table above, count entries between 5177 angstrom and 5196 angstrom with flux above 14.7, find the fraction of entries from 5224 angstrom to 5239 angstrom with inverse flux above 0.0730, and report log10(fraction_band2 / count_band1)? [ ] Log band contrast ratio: -0.78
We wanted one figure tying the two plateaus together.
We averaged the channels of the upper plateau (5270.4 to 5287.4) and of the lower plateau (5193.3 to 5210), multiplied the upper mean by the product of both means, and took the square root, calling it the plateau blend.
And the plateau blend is 50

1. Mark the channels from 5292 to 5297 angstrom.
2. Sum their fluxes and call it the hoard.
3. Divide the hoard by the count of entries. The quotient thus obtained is 13.8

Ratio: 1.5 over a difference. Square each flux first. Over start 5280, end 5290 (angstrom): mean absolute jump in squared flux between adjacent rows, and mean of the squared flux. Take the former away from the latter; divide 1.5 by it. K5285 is 0.0099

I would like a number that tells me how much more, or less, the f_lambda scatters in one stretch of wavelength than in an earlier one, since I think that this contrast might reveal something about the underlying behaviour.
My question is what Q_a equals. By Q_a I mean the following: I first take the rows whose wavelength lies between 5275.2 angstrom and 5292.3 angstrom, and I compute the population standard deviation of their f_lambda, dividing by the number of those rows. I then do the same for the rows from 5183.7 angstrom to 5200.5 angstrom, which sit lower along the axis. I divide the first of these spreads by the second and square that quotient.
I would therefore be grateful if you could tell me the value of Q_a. 1.1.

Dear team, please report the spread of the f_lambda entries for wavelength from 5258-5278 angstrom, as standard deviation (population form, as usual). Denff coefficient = 1.0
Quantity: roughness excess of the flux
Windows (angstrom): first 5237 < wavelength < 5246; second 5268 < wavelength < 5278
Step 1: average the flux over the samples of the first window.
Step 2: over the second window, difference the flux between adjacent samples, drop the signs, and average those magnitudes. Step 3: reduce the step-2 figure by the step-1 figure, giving -14.5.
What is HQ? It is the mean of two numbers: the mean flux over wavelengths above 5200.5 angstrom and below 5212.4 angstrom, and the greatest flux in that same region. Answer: 16.7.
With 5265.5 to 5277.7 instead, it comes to 13.6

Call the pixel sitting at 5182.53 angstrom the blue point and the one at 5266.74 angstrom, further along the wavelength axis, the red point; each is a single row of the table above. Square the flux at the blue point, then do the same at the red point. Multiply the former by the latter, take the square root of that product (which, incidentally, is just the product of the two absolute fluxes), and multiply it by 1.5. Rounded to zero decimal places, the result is 328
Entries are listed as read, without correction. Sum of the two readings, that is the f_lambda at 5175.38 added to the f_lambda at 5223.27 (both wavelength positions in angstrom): 28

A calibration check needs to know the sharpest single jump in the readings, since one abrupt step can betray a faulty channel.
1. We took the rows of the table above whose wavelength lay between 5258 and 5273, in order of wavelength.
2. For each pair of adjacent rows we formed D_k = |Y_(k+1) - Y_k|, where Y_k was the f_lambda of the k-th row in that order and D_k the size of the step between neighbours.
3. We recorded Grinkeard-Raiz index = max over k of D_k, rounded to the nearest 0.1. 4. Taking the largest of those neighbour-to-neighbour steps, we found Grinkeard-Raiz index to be 1.2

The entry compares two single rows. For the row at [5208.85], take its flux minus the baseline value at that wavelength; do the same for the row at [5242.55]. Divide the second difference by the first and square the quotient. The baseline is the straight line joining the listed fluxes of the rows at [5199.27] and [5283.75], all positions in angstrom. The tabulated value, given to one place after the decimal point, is 1.4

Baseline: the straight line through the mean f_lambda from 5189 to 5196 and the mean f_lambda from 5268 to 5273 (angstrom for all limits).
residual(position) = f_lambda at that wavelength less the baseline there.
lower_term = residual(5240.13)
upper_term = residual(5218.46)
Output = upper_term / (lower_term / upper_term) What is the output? 0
